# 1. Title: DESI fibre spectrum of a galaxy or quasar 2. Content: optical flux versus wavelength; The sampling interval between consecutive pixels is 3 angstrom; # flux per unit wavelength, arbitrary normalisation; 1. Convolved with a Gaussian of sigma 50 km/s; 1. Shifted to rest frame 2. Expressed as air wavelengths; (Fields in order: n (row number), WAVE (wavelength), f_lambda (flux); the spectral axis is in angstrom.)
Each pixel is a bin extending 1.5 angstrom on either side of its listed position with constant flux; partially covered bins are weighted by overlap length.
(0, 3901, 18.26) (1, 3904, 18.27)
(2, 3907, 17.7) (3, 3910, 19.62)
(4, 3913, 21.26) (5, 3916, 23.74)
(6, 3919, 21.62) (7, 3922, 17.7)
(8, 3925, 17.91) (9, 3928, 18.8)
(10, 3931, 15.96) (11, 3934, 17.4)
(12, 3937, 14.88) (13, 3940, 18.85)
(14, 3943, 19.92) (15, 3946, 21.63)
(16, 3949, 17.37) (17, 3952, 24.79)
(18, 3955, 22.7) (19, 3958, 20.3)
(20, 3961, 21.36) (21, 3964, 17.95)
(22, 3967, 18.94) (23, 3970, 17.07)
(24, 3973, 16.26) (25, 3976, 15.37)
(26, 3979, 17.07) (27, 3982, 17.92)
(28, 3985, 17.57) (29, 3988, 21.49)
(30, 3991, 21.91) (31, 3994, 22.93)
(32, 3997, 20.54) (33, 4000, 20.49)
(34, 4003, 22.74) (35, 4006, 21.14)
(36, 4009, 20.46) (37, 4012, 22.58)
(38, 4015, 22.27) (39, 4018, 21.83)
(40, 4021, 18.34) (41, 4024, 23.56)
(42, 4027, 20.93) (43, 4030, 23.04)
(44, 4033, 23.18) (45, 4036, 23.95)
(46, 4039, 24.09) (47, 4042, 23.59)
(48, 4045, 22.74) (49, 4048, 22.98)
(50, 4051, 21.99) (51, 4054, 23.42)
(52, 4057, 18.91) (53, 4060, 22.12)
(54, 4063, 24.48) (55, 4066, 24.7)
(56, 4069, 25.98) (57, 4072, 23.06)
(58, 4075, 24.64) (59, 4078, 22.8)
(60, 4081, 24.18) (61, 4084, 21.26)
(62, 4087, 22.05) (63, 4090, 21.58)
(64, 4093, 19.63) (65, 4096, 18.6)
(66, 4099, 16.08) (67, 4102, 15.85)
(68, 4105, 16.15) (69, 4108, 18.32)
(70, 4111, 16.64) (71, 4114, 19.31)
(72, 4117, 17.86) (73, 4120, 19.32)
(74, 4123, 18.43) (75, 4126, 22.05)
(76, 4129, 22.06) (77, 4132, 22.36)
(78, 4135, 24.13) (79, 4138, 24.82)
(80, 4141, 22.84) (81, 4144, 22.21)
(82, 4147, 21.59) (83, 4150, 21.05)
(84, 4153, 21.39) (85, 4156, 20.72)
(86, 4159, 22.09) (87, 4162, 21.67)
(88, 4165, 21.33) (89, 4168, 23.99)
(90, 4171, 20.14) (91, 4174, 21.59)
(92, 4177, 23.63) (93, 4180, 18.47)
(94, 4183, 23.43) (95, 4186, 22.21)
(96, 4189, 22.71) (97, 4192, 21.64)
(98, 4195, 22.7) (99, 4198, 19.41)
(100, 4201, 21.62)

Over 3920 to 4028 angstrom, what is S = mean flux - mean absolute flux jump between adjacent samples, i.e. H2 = 17.7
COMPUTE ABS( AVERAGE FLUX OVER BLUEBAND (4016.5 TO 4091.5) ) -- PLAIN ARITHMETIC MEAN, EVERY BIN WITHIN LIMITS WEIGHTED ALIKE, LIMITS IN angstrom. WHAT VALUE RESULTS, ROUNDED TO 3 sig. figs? 22.8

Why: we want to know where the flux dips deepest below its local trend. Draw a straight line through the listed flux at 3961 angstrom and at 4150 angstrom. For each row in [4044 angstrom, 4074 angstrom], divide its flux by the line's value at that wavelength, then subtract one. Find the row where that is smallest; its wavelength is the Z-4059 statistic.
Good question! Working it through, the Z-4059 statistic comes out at 4057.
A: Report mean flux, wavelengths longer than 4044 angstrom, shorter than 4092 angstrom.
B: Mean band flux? 22.9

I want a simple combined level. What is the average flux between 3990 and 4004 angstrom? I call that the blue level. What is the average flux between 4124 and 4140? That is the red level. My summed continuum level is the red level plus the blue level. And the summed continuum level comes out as 45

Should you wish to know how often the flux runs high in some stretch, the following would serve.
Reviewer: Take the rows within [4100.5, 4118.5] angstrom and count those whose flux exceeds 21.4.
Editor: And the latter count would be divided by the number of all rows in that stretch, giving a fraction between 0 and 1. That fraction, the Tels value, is 0.0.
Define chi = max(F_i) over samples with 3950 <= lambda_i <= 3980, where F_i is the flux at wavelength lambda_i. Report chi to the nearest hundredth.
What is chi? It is 24.79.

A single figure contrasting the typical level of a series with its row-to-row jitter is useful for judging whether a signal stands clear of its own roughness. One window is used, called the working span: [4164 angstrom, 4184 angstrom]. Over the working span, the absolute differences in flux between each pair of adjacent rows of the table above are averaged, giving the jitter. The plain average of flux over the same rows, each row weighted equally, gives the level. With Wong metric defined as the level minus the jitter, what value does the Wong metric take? 18.4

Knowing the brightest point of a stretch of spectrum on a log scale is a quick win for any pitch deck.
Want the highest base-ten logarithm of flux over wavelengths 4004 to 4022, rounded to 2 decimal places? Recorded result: 1.35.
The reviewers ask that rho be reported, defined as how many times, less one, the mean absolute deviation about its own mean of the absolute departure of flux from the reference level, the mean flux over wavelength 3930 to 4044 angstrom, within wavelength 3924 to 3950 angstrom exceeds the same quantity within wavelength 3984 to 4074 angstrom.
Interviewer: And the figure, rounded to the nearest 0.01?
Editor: 0.22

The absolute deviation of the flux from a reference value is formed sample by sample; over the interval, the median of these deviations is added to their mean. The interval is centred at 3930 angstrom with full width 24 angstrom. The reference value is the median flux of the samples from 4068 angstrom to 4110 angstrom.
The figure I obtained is 7.2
